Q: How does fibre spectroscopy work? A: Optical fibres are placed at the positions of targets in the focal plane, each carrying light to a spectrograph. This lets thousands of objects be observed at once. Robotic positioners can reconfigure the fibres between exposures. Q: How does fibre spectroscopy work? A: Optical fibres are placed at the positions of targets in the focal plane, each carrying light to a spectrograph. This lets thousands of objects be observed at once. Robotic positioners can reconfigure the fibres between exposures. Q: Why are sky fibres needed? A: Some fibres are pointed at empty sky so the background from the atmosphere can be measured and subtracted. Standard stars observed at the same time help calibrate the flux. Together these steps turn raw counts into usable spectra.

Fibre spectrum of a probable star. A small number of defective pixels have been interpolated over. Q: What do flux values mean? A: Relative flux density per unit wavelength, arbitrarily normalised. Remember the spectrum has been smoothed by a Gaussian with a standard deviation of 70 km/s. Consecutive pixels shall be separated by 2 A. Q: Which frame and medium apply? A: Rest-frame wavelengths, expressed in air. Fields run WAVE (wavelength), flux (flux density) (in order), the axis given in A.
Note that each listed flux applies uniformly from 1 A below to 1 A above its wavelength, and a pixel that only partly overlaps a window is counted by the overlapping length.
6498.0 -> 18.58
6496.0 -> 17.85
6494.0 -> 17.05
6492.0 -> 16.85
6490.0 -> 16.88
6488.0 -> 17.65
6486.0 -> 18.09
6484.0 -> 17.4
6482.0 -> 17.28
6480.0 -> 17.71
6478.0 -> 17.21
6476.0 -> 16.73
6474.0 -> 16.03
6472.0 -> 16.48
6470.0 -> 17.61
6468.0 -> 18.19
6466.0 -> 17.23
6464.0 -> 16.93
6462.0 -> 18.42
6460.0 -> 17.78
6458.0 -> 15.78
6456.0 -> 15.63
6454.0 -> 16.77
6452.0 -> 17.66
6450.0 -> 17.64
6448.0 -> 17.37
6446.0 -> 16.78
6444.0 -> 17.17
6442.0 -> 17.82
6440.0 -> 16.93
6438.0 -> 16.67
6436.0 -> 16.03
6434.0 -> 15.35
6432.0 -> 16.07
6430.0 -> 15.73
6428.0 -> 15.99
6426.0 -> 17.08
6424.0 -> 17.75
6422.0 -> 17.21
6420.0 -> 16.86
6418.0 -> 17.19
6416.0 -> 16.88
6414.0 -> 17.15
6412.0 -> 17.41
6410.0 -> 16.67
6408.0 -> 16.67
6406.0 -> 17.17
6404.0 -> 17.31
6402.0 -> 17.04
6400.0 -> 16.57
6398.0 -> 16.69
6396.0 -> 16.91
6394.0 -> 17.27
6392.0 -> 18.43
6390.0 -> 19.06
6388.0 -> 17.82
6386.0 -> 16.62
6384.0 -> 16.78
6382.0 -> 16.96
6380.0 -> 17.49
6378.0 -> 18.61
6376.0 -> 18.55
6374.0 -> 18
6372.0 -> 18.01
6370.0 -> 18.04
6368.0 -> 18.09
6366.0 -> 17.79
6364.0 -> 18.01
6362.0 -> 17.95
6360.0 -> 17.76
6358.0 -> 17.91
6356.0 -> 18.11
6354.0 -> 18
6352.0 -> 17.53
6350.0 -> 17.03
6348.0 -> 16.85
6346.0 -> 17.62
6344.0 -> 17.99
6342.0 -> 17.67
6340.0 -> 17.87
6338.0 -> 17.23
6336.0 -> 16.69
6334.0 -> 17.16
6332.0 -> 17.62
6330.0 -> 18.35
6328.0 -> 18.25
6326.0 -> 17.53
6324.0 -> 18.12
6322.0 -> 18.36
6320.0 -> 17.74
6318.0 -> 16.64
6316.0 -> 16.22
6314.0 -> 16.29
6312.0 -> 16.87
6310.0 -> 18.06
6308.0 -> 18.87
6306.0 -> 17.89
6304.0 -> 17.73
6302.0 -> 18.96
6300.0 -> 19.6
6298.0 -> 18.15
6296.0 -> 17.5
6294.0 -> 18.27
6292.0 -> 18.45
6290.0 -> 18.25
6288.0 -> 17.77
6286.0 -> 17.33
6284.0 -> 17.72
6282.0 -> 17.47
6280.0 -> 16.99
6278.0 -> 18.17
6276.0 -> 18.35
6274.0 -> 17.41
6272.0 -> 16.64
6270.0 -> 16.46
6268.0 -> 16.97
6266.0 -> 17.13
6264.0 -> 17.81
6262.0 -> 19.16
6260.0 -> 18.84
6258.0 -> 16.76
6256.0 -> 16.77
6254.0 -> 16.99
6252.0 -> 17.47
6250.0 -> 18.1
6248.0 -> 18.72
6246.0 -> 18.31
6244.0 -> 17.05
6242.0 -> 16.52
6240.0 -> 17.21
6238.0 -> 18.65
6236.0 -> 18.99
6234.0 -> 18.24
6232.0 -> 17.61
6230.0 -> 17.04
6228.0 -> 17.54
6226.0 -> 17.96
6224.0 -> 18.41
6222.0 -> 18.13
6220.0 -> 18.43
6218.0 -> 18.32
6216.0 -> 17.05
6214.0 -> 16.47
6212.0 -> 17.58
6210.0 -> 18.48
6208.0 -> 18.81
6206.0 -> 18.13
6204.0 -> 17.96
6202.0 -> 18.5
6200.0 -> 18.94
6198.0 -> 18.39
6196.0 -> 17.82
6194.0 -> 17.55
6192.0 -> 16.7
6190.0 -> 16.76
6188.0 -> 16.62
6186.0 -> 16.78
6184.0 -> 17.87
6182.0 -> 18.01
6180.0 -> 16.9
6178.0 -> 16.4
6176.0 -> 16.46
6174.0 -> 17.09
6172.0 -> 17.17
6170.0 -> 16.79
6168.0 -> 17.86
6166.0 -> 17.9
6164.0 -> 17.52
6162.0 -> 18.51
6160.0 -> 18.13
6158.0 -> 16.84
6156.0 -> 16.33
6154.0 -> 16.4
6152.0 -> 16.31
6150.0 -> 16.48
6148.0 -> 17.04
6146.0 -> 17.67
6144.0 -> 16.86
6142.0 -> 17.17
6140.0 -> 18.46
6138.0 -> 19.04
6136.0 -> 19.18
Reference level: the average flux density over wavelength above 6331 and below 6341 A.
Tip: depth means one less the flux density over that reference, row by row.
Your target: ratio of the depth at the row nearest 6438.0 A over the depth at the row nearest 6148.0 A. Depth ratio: 2.4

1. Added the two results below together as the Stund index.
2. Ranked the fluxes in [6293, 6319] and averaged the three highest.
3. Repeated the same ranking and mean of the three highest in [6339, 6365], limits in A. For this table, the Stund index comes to 37.2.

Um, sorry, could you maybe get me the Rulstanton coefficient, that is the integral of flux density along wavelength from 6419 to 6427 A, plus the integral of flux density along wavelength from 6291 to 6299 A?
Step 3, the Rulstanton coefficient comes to 283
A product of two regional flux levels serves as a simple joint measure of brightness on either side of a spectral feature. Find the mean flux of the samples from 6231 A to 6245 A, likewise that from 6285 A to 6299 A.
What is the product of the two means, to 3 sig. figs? 319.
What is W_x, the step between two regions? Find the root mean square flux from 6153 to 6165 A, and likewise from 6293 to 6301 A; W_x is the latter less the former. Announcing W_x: 1.09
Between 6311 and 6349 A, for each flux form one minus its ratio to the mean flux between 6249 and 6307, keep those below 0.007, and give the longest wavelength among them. 6344.0 A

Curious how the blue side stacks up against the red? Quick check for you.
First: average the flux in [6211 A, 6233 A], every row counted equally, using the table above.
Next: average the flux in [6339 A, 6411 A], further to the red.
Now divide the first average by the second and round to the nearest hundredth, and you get 1.01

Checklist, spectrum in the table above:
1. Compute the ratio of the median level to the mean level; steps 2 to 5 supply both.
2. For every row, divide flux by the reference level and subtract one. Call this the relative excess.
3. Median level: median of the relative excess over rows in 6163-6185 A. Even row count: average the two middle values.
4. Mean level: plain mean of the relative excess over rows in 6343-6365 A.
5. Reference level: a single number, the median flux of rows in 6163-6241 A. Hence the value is 5.7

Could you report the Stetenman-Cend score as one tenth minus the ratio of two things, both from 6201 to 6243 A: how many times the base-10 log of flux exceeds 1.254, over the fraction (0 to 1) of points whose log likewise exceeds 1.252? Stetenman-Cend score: -20.9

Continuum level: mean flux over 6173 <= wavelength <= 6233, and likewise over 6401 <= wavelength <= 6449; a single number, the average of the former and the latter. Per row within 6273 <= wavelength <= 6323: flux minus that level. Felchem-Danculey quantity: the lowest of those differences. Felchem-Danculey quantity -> -1.01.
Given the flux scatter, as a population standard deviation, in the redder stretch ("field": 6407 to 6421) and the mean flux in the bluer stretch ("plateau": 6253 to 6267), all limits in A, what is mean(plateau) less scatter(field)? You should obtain 17.4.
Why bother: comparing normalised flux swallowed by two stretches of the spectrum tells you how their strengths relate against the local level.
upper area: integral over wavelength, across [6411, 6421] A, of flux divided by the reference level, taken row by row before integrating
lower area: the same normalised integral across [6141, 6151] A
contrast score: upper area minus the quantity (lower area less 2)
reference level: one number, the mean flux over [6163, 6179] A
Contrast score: 2.0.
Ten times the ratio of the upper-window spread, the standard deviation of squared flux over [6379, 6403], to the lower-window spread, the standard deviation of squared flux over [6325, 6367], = 17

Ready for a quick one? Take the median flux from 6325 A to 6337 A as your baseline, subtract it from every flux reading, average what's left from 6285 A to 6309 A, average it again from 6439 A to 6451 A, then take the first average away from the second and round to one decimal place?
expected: -0.9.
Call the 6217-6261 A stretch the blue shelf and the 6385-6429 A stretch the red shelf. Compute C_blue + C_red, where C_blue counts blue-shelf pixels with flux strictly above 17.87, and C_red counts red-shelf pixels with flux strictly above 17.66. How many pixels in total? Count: 16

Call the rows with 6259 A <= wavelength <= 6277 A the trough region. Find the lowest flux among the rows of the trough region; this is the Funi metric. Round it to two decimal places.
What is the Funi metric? 16.46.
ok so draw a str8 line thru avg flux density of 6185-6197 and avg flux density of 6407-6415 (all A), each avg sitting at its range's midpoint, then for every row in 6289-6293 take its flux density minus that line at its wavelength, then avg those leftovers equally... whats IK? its 1.3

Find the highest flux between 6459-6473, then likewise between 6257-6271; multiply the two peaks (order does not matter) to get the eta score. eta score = 353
